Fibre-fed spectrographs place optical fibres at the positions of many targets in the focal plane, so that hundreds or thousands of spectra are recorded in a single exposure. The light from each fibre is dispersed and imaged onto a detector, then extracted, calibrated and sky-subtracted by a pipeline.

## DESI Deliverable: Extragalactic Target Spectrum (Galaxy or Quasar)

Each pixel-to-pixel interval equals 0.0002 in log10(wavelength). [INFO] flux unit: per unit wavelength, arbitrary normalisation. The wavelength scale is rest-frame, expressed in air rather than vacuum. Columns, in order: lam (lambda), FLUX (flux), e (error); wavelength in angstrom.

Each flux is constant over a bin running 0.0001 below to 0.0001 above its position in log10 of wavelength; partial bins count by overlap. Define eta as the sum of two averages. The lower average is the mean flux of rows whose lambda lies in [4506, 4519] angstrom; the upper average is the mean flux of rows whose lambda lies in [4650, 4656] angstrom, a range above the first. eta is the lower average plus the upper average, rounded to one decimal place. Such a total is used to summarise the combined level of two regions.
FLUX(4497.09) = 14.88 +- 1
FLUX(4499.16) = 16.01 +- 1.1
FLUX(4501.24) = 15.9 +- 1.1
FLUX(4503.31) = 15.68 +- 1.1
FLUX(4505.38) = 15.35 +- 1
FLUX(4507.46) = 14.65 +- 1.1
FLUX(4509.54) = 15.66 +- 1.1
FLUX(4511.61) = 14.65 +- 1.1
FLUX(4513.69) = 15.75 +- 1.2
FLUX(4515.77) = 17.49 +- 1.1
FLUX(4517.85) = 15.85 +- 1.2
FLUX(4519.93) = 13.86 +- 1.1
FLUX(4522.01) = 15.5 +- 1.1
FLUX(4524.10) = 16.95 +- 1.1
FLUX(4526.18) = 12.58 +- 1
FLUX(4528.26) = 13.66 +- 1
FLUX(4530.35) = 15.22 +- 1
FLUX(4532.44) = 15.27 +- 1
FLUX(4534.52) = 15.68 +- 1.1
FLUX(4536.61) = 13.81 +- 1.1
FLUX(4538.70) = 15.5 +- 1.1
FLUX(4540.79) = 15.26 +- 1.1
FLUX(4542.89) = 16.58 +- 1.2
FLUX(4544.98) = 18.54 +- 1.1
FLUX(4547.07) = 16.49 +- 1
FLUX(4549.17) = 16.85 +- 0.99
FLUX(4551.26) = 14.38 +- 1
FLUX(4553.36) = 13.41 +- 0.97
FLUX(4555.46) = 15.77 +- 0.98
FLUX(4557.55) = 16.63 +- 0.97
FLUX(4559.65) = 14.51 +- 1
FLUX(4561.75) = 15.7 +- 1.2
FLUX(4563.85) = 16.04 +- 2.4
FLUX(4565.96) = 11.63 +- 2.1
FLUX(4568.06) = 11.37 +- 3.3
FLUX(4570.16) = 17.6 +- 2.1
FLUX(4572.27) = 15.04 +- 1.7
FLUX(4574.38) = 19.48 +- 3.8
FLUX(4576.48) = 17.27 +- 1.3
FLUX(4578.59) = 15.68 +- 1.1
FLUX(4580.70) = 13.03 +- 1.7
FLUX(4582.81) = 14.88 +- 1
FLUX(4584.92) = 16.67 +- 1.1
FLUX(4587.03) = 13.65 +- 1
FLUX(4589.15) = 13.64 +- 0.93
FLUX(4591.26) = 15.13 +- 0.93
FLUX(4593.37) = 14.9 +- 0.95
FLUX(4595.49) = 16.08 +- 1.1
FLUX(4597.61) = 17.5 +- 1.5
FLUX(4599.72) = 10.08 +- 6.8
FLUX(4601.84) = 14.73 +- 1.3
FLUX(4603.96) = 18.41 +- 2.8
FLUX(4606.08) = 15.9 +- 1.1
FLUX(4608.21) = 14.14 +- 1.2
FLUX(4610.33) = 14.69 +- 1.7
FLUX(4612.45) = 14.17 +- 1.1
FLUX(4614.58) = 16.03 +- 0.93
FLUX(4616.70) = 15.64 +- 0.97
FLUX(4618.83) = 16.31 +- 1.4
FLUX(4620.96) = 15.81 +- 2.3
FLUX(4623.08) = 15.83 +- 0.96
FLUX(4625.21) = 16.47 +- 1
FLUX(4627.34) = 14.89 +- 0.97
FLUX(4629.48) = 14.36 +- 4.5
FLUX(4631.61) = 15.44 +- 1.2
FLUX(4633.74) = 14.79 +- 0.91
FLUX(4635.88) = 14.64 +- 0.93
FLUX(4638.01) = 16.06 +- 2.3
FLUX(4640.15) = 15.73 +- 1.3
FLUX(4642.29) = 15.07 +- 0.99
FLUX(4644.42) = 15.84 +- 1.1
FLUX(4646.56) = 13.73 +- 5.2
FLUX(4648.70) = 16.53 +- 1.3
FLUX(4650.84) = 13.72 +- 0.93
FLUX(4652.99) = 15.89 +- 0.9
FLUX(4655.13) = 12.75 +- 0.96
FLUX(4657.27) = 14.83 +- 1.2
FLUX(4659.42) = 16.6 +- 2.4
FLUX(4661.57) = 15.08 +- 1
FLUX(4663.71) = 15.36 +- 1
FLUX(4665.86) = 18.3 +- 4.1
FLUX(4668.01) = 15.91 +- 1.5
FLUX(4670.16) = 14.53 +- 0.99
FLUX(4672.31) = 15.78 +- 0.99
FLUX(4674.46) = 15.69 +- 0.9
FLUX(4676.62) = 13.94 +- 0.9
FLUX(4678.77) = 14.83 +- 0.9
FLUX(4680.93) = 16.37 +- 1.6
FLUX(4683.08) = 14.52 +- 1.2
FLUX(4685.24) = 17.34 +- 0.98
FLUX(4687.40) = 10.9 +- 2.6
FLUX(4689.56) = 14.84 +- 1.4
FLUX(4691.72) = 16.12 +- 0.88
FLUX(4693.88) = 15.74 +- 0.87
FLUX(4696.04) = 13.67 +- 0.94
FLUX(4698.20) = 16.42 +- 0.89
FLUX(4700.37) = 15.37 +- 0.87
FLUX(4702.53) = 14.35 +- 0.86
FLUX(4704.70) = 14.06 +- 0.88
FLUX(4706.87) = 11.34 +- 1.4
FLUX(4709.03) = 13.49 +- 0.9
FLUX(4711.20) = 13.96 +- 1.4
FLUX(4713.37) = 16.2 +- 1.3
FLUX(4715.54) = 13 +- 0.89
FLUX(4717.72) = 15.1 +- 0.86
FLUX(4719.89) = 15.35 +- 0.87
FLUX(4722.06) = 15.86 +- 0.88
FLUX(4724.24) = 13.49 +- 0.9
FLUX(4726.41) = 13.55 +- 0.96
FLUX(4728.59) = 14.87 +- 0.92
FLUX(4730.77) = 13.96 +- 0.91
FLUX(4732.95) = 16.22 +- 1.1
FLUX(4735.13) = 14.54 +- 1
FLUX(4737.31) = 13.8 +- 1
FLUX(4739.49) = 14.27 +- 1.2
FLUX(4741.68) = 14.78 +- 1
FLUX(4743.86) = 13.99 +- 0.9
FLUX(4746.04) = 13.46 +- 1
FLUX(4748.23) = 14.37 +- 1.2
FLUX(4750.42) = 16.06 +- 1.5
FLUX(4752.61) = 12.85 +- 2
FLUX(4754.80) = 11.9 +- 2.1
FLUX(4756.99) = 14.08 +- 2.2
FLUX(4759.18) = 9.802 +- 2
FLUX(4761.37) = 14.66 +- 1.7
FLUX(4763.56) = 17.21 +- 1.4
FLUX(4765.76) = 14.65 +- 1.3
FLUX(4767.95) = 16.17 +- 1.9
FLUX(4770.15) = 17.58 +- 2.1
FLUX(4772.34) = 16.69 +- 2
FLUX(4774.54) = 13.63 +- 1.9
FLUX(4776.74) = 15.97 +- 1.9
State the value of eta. 29.8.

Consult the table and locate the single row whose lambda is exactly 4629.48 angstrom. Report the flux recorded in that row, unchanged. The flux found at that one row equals 14.36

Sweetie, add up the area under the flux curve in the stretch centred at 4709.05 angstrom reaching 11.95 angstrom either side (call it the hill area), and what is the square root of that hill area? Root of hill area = 19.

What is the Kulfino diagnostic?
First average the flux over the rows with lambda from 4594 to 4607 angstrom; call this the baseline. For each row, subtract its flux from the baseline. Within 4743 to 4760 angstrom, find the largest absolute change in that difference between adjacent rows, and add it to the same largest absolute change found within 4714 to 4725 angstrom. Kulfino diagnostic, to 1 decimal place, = 6.6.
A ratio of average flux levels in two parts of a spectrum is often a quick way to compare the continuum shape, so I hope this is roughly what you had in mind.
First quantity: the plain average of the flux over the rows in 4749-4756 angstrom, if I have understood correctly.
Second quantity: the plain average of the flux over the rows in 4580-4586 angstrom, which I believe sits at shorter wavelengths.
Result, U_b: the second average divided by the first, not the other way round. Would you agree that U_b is 1.1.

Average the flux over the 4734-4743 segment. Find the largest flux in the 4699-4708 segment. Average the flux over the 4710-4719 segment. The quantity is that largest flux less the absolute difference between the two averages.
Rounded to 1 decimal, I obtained 15.2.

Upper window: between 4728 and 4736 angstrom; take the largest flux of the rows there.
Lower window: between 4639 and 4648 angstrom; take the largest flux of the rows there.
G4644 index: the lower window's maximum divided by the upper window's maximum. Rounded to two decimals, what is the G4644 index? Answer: 0.98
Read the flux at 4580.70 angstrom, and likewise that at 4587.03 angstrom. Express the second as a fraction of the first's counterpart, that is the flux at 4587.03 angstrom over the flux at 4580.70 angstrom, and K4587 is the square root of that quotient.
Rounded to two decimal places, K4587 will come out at 1.02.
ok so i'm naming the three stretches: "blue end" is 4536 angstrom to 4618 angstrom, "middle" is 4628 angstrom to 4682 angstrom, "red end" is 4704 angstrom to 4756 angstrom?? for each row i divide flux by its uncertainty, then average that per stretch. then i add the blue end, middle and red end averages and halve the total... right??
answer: 19.2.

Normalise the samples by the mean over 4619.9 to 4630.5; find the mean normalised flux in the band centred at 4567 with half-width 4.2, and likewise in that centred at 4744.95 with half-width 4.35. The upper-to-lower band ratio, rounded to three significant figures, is 1.00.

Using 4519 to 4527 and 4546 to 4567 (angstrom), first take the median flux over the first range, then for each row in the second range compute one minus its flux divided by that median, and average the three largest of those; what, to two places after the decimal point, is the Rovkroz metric 0.10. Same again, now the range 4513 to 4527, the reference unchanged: 0.05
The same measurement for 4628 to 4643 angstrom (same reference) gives 0.01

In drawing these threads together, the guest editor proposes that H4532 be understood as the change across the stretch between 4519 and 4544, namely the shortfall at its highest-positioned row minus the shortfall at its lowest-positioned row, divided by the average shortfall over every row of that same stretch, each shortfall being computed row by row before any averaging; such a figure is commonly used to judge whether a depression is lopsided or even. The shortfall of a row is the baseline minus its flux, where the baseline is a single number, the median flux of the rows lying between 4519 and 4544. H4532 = -10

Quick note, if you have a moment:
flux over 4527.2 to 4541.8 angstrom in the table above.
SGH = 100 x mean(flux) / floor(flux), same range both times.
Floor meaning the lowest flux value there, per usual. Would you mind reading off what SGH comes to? 109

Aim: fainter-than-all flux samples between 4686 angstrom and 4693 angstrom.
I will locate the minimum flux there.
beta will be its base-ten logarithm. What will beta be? 1.037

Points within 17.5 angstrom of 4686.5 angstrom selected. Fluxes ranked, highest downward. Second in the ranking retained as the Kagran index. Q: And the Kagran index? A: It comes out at 16.42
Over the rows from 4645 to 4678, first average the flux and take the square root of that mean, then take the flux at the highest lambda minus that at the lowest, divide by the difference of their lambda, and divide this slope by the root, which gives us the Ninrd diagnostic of 0.00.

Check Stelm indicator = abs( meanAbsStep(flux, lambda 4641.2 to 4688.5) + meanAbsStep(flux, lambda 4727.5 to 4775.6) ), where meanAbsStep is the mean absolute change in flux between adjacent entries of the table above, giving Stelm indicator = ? 3.8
